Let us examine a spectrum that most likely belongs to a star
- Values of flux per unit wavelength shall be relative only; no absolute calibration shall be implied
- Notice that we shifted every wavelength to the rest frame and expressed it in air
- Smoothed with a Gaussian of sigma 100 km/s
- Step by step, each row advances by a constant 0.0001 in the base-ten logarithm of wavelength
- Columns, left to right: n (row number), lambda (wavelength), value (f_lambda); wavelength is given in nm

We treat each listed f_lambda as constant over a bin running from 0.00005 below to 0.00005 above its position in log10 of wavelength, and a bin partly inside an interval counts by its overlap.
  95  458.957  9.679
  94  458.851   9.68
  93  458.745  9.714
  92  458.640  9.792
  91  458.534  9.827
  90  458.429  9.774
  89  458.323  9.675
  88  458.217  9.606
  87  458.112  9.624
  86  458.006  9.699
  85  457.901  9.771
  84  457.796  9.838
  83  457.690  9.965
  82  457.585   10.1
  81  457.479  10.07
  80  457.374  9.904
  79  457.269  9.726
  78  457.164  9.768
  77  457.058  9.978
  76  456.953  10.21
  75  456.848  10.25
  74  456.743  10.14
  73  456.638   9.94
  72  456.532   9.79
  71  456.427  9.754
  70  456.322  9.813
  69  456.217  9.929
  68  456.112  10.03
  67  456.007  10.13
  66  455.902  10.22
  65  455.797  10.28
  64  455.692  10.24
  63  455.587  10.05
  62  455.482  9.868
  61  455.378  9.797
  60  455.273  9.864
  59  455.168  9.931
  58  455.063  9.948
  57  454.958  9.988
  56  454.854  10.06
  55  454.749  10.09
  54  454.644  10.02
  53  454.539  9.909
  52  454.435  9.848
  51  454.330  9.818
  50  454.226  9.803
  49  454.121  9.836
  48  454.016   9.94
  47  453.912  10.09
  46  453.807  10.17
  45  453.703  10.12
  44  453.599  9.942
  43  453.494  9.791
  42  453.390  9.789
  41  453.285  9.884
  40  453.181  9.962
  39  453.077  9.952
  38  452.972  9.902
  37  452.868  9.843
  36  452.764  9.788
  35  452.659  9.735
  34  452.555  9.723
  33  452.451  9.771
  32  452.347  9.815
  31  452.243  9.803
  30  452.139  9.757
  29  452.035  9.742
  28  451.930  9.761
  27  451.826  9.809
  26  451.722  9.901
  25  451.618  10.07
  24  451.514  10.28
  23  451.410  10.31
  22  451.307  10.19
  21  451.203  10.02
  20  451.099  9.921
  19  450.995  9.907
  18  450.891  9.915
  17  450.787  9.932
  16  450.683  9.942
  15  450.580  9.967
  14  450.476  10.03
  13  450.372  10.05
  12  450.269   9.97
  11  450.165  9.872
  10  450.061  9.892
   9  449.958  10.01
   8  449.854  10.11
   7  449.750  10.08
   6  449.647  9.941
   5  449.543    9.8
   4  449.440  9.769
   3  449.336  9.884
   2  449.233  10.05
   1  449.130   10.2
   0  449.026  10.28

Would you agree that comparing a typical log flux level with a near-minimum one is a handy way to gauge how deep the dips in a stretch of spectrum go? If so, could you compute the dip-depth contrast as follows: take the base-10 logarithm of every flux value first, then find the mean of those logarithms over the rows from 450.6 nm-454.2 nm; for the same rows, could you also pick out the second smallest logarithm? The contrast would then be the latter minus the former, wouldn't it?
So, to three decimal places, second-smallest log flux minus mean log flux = -0.008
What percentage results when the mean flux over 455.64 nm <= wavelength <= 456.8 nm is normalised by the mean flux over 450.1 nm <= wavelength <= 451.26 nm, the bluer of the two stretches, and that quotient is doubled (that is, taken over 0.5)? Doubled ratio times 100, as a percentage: 201.4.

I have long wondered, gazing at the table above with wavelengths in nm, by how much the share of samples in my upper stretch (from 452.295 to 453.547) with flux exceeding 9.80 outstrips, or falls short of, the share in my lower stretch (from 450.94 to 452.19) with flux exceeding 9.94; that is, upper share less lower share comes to 0.08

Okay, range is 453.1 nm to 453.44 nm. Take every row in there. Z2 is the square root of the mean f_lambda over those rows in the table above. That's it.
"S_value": 3.14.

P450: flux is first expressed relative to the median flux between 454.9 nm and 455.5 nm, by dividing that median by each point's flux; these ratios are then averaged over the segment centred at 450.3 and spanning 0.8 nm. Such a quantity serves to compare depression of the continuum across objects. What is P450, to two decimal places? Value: 0.99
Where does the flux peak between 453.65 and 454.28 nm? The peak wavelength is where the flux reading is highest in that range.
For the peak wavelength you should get 453.807 nm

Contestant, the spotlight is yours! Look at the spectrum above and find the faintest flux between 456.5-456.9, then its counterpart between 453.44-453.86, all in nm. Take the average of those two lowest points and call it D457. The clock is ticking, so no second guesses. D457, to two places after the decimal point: 9.79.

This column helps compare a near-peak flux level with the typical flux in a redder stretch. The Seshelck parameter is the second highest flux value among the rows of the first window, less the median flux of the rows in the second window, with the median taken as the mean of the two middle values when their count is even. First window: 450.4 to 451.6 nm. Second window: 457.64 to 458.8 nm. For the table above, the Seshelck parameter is 0.51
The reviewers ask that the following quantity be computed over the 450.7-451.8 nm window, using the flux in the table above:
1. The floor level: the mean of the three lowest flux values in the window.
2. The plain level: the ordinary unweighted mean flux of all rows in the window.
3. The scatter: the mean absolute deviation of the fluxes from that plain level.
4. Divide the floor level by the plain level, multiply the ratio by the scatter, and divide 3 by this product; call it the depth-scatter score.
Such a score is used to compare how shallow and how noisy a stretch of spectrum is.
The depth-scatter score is 23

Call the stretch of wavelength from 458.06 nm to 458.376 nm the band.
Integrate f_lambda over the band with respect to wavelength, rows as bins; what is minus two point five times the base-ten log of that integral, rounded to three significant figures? -1.21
